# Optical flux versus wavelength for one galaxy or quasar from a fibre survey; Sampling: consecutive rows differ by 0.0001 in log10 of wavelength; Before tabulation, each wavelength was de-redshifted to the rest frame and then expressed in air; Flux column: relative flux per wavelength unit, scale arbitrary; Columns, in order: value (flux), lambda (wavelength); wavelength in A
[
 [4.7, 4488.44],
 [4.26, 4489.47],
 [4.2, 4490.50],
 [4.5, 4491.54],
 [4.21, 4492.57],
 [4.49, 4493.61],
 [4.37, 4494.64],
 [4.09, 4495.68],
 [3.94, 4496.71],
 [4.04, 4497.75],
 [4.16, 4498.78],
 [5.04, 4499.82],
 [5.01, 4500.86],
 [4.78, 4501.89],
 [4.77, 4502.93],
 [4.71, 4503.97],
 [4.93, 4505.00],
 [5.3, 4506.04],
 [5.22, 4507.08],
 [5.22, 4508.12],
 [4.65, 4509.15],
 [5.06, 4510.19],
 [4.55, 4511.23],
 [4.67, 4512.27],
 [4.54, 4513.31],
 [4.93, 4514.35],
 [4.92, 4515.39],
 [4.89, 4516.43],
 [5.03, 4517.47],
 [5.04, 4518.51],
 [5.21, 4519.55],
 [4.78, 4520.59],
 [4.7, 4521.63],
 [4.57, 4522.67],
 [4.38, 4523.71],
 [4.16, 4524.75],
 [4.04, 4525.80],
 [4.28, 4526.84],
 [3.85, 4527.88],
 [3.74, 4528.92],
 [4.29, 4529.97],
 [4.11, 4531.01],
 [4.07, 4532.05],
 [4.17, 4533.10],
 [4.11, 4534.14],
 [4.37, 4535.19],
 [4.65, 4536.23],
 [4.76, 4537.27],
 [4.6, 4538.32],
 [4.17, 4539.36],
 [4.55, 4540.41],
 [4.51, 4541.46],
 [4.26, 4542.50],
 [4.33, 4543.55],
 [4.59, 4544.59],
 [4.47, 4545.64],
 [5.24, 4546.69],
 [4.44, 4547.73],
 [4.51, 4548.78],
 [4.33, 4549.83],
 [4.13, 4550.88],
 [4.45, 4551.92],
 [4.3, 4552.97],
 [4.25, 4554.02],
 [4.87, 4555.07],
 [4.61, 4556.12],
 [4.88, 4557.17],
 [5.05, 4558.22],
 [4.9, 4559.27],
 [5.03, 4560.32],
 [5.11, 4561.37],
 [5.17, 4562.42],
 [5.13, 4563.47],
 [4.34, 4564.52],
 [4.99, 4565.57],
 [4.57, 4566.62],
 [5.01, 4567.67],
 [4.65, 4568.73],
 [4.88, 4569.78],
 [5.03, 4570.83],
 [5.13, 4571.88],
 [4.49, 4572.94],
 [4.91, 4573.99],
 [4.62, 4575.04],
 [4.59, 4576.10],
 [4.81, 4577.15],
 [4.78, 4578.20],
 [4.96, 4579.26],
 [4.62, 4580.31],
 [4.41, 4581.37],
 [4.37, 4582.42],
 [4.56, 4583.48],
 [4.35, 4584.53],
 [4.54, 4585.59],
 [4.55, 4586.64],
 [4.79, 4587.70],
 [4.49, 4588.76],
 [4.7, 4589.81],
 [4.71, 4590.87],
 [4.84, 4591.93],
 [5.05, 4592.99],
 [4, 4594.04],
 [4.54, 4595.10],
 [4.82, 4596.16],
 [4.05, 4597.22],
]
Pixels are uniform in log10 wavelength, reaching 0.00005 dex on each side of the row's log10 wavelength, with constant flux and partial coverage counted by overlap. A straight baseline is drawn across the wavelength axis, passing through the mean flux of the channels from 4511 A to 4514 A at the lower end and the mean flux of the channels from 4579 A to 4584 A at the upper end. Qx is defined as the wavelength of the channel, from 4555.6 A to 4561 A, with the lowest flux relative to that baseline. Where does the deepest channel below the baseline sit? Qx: 4556.12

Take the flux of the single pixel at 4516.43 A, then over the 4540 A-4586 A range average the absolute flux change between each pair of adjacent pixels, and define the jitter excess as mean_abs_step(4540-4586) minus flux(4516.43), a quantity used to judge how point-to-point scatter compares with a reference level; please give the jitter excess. -4.6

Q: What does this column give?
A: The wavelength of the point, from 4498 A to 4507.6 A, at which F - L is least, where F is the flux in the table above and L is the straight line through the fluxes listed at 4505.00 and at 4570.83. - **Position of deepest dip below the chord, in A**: 4498.78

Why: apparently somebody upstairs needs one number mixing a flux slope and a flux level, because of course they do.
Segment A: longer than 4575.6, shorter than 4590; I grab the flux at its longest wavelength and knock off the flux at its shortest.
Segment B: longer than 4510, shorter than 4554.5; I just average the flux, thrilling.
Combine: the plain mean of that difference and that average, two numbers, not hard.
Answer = 2.30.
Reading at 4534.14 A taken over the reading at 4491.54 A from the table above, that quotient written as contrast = 0.91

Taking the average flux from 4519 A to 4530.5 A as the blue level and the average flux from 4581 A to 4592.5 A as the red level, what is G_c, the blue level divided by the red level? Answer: 0.95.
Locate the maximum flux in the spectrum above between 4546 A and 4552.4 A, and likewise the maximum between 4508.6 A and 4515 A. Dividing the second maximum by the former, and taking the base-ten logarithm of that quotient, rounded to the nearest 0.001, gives -0.015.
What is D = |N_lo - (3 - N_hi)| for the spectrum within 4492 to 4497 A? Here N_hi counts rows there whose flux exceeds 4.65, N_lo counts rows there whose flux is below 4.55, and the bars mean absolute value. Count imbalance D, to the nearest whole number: 2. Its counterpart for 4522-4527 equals 1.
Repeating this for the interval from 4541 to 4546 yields 1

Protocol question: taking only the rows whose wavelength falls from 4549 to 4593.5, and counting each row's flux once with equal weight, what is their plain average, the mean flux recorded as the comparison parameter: 4.71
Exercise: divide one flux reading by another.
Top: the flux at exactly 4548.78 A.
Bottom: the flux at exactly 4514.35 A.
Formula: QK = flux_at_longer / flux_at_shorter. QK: 0.91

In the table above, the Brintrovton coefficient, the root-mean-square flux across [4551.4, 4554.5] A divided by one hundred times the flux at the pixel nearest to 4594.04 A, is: 0.0108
